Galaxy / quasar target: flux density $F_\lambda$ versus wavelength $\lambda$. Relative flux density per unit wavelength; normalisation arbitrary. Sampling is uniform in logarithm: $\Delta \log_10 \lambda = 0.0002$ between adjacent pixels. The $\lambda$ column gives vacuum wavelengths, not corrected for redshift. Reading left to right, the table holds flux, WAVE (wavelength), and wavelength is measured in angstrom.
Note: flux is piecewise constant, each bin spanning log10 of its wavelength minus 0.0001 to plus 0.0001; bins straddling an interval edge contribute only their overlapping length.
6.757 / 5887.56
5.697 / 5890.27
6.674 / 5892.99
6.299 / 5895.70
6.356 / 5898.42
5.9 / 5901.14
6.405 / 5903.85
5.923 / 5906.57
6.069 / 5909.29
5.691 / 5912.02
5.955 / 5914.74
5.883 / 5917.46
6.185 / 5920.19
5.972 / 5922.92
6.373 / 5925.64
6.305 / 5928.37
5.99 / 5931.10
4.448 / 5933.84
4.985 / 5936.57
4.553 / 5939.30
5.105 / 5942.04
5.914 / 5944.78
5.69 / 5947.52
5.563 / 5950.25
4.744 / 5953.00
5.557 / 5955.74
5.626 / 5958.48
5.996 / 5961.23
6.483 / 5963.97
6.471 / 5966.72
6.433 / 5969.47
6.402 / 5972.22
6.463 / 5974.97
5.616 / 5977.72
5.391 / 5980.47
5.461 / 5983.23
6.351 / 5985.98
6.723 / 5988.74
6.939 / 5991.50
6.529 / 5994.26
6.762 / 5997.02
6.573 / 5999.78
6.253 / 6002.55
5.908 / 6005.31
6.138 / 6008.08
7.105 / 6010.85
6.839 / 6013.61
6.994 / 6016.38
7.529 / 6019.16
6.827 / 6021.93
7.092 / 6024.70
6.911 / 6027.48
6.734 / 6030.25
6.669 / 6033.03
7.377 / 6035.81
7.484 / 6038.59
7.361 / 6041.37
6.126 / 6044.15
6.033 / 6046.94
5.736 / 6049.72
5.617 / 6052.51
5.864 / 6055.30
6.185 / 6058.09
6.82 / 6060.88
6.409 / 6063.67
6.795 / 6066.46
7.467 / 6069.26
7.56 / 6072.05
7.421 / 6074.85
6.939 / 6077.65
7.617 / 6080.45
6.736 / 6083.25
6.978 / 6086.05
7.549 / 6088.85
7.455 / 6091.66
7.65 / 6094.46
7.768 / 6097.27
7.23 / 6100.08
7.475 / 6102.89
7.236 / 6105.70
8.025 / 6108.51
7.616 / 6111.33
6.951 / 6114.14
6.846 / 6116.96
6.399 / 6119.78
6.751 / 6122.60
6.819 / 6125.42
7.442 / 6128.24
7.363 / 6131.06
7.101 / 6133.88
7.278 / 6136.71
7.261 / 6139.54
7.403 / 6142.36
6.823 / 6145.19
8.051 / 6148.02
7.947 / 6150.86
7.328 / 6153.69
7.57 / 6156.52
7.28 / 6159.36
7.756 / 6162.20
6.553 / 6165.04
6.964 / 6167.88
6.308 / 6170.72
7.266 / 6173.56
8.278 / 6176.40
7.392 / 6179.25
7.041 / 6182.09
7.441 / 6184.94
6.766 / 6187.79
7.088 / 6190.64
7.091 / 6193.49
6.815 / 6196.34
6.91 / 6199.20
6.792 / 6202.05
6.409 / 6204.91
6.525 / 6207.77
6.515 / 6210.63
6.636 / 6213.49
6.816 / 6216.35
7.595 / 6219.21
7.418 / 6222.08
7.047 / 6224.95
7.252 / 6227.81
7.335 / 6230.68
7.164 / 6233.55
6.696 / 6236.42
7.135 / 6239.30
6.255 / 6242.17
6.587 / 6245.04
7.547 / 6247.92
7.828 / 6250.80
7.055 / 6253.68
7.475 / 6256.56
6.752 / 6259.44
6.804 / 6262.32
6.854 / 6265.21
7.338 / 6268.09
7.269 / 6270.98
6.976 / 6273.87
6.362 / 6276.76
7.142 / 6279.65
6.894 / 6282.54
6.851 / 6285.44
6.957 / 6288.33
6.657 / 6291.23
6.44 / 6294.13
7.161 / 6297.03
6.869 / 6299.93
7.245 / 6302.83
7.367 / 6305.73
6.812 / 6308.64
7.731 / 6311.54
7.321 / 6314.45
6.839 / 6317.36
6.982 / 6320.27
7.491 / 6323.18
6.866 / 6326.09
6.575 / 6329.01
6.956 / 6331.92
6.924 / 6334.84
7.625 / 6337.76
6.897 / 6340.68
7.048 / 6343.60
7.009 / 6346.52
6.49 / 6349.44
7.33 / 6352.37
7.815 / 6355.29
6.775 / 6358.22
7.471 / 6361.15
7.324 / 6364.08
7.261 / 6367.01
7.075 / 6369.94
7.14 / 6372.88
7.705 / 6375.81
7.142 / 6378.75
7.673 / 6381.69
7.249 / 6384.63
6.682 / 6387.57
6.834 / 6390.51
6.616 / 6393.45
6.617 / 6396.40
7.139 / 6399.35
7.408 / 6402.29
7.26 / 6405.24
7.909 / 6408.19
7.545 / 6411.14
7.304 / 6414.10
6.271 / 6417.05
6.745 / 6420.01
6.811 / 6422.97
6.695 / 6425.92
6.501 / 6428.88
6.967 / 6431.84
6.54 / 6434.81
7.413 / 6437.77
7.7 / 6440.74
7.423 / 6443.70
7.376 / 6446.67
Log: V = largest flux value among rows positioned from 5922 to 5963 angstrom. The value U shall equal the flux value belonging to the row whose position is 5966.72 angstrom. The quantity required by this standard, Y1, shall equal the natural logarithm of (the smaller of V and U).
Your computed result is 1.85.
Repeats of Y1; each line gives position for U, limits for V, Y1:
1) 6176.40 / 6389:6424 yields 2.07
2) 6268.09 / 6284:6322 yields 1.99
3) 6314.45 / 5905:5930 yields 1.85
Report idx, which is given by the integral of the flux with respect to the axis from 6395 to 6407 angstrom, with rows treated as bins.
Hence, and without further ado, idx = 86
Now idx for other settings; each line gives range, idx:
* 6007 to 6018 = 75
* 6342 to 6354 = 84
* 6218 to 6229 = 81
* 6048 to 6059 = 64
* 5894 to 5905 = 69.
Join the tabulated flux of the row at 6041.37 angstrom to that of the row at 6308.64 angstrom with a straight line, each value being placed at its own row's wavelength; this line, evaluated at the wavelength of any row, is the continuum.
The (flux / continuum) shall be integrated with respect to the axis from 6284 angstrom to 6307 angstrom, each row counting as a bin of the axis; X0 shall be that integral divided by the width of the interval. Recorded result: 1.02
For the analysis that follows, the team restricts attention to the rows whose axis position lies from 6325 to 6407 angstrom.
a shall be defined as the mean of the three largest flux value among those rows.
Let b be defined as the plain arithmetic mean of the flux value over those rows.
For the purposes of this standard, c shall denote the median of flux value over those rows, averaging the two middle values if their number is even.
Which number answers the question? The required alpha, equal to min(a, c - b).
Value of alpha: 0.003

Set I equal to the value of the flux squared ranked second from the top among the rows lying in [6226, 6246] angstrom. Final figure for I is 52.6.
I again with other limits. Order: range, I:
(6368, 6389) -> 58.9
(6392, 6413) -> 56.9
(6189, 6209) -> 50.2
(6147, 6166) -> 63.2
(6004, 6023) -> 50.5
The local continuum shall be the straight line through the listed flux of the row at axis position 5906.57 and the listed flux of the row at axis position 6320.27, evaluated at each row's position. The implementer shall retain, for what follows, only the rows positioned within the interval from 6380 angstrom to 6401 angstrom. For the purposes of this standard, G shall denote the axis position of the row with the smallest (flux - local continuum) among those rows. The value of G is 6396.40 angstrom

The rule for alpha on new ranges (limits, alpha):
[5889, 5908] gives 0.120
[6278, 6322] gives -0.061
